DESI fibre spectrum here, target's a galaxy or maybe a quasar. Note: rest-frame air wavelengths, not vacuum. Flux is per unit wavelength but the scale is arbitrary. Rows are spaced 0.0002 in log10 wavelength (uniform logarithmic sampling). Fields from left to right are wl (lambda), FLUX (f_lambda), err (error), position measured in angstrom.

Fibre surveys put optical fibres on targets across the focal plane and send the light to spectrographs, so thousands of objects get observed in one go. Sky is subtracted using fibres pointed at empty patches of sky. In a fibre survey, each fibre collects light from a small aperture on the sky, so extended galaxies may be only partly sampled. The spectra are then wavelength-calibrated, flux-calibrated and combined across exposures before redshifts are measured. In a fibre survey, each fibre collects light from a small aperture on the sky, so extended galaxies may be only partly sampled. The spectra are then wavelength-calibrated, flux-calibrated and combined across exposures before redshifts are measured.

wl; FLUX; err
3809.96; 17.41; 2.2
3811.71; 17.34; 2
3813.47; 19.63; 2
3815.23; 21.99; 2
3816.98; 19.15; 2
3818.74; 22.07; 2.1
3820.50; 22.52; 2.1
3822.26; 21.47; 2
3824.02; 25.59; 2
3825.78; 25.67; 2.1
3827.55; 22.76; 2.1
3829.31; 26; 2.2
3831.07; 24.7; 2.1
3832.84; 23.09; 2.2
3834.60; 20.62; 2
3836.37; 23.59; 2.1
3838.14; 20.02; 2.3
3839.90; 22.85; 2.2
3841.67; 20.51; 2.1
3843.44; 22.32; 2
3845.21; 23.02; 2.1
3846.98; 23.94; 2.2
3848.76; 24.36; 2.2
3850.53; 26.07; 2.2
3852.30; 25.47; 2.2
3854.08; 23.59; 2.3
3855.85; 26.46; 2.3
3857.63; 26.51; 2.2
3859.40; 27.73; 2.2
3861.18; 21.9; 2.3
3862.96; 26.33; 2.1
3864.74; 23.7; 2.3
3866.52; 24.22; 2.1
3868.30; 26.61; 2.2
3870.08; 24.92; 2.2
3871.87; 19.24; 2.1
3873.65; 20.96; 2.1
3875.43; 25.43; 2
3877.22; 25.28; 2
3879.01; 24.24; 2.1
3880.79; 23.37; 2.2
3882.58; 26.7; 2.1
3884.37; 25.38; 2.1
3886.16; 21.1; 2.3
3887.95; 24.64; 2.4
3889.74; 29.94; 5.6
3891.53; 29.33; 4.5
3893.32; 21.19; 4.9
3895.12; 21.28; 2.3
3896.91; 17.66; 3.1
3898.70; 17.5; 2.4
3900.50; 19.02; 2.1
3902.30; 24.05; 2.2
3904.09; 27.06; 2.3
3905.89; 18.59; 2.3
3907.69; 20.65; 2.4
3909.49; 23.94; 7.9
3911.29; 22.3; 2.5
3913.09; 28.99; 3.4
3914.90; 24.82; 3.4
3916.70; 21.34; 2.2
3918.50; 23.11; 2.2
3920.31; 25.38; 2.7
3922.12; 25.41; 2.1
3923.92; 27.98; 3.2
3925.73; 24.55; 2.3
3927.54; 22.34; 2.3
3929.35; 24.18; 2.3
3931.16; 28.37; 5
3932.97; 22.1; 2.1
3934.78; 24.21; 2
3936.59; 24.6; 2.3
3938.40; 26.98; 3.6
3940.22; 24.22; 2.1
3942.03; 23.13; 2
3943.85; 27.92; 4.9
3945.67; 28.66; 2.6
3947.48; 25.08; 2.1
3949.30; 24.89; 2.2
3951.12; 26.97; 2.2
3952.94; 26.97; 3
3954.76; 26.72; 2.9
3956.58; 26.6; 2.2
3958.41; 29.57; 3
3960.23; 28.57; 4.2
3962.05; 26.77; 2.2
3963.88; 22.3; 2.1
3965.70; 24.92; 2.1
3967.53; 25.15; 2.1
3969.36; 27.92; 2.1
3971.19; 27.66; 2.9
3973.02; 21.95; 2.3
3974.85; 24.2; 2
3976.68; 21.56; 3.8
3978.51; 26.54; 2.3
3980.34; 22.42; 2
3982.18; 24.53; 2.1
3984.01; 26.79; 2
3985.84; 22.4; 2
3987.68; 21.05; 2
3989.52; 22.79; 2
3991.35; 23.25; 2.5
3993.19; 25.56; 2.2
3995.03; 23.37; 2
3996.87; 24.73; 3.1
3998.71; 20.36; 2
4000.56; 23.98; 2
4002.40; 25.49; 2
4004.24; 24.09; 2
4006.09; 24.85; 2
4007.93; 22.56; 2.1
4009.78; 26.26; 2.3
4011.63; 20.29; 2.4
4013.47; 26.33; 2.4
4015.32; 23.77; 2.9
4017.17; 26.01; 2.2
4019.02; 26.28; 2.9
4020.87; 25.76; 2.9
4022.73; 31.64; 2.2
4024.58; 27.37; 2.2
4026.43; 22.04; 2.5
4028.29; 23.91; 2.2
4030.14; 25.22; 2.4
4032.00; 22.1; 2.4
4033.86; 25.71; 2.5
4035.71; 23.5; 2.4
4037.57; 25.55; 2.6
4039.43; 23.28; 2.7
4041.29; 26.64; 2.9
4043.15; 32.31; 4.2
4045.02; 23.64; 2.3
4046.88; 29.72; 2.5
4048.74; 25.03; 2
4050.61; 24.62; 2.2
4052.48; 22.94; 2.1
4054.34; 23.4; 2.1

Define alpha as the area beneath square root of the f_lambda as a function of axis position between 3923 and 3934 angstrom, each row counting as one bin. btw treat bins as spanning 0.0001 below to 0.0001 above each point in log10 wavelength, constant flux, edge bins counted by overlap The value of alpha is 54.9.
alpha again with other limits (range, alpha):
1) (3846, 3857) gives 55.0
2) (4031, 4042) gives 54.3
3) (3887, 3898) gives 53.5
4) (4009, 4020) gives 54.8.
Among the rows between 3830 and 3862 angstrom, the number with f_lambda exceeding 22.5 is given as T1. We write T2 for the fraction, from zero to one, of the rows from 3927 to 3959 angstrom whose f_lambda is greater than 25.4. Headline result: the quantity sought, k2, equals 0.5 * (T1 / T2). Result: 13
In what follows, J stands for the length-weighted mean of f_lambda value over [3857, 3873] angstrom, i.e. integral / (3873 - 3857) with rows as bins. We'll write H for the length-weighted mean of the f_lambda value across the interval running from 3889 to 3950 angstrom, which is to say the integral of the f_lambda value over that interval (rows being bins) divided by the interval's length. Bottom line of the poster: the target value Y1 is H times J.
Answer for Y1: 591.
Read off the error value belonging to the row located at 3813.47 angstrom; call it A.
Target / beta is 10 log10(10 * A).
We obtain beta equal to 13.0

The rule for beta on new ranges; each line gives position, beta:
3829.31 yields 13.4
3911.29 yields 14.0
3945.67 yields 14.1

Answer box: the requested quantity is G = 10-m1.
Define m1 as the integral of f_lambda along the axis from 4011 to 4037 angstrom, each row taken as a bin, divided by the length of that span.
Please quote -15.1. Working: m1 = 25.1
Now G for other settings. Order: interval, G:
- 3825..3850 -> -13.1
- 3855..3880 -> -14.5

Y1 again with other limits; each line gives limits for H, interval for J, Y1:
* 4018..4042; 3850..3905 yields 609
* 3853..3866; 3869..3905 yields 589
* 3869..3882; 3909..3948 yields 587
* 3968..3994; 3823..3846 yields 560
